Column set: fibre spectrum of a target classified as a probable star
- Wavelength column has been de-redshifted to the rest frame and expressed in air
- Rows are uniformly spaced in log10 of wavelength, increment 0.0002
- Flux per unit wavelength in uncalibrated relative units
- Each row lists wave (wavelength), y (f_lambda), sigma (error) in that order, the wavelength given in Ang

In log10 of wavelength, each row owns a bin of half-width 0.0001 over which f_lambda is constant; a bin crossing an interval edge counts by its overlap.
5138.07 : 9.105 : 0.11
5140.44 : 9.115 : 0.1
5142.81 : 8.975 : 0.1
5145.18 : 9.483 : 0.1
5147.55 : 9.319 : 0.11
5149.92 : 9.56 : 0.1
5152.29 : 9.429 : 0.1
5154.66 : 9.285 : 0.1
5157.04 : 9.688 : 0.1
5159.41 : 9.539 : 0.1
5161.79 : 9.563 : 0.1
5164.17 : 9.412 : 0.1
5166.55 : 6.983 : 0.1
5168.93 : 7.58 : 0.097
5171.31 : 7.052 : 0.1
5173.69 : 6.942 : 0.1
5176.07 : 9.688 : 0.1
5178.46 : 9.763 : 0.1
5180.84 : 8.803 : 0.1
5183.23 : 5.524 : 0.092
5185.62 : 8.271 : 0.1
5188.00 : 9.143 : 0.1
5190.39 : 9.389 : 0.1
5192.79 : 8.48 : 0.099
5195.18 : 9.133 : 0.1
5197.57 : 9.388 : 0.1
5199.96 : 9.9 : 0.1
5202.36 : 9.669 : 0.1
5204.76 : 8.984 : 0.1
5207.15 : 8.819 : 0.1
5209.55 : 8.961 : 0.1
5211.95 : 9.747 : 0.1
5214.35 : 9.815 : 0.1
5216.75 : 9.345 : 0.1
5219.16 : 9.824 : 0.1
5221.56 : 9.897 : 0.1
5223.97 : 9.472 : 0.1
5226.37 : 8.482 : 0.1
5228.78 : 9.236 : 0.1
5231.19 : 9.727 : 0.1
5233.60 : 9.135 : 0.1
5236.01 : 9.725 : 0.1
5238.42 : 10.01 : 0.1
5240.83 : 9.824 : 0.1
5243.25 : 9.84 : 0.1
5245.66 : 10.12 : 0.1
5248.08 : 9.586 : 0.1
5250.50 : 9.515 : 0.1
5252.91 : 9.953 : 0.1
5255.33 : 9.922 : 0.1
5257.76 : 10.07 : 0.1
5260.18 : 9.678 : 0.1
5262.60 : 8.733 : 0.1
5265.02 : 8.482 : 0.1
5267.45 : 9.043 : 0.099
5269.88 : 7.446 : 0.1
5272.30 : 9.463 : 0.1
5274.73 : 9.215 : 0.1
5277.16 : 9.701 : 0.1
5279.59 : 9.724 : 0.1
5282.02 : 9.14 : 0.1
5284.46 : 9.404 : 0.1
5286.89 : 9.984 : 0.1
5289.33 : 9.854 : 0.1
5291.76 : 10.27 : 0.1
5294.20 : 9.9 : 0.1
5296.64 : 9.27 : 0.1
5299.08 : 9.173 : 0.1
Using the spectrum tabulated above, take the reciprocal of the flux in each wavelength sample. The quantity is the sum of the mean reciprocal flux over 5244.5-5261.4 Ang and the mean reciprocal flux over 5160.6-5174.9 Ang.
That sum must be 0.230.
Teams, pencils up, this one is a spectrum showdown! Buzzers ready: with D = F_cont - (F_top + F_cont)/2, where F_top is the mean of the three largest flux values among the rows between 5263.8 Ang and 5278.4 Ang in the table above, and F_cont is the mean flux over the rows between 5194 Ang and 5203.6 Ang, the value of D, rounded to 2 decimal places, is 0.03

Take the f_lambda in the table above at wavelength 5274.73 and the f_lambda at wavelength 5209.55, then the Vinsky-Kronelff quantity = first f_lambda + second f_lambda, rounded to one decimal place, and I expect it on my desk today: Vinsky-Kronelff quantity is 18.2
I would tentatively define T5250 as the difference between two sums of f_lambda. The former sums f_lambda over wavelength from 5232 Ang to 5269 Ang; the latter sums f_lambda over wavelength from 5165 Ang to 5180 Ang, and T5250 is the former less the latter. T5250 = 96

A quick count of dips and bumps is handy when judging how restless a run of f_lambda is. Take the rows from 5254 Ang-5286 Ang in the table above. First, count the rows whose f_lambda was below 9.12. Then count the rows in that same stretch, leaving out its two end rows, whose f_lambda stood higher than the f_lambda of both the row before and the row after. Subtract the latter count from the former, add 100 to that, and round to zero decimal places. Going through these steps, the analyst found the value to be 100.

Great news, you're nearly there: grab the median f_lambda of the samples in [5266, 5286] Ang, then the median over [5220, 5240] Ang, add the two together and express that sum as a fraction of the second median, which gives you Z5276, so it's 1.97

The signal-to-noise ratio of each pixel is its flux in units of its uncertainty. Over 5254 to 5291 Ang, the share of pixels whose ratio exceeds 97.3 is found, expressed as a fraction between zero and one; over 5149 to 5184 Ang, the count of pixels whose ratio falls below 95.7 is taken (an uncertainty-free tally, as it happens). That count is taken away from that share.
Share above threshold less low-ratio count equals -11.7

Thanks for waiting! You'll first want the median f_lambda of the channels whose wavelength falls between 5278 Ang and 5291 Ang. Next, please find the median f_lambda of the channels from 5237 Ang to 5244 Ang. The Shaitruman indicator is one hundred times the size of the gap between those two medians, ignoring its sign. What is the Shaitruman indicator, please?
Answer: 12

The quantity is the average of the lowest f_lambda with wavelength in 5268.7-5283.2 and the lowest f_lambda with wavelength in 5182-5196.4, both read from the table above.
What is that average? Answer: 6.5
